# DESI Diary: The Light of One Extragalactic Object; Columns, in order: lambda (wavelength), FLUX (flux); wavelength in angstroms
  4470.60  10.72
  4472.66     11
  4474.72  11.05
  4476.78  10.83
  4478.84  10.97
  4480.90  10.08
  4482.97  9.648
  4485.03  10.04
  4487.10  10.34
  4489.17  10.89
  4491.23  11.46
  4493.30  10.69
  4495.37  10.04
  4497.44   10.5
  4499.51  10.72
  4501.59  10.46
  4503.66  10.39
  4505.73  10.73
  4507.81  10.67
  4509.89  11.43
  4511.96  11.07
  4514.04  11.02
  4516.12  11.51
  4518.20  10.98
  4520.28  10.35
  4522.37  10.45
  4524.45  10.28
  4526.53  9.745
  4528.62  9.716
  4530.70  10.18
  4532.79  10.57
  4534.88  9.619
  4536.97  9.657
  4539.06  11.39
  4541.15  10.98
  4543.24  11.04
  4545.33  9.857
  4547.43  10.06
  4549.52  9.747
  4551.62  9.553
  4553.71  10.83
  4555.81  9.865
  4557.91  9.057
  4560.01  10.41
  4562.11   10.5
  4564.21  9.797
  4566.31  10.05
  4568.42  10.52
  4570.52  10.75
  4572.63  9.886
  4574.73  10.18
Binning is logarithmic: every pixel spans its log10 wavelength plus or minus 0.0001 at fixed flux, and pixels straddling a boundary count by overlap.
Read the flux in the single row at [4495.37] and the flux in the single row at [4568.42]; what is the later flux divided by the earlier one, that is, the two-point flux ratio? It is 1.05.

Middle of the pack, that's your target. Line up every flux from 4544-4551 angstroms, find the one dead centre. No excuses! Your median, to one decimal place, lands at 9.9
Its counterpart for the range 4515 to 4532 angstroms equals 10.3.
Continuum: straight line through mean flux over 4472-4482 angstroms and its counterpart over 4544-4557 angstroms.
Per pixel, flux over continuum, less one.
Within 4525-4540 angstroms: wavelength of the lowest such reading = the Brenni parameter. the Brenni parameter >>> 4534.88 angstroms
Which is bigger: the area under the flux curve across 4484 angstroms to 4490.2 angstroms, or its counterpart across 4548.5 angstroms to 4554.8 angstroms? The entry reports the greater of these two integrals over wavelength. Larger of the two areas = 64.6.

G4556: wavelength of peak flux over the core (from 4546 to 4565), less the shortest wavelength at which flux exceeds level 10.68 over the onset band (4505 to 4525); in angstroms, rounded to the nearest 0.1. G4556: 48.0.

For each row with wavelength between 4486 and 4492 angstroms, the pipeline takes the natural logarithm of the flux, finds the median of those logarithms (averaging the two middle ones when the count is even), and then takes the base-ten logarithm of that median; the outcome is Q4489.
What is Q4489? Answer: 0.378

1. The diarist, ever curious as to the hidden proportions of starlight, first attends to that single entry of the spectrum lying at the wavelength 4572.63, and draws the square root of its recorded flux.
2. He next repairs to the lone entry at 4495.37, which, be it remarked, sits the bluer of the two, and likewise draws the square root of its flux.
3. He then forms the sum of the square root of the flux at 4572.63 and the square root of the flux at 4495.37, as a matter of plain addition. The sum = 6.31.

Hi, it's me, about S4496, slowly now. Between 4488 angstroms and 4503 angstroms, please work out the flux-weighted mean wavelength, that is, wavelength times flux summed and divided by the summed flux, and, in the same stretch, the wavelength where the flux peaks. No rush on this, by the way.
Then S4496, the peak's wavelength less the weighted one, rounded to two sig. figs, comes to -4.1 angstroms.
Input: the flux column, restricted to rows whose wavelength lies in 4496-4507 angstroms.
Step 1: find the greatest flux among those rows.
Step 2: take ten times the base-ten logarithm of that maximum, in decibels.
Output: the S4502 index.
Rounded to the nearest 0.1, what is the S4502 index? 10.3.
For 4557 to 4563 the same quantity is 10.2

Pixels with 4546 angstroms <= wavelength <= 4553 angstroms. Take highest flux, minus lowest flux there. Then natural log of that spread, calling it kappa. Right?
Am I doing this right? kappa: -0.68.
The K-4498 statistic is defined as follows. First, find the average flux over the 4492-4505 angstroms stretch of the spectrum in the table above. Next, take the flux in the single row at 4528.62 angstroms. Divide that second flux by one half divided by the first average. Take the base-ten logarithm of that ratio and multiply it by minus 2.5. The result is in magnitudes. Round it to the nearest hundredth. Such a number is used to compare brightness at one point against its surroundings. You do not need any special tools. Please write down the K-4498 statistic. -5.77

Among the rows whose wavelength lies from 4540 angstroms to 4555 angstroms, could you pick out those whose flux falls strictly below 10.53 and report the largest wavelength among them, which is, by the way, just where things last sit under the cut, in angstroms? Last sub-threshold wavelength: 4551.62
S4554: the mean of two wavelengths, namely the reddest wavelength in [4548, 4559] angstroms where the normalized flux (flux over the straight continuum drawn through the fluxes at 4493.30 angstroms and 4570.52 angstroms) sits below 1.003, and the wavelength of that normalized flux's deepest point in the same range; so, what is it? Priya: 4557.9 angstroms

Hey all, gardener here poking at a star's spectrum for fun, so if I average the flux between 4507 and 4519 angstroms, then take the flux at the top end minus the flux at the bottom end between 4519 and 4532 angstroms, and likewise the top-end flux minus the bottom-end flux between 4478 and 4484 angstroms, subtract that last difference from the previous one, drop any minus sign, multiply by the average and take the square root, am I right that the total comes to 3.6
